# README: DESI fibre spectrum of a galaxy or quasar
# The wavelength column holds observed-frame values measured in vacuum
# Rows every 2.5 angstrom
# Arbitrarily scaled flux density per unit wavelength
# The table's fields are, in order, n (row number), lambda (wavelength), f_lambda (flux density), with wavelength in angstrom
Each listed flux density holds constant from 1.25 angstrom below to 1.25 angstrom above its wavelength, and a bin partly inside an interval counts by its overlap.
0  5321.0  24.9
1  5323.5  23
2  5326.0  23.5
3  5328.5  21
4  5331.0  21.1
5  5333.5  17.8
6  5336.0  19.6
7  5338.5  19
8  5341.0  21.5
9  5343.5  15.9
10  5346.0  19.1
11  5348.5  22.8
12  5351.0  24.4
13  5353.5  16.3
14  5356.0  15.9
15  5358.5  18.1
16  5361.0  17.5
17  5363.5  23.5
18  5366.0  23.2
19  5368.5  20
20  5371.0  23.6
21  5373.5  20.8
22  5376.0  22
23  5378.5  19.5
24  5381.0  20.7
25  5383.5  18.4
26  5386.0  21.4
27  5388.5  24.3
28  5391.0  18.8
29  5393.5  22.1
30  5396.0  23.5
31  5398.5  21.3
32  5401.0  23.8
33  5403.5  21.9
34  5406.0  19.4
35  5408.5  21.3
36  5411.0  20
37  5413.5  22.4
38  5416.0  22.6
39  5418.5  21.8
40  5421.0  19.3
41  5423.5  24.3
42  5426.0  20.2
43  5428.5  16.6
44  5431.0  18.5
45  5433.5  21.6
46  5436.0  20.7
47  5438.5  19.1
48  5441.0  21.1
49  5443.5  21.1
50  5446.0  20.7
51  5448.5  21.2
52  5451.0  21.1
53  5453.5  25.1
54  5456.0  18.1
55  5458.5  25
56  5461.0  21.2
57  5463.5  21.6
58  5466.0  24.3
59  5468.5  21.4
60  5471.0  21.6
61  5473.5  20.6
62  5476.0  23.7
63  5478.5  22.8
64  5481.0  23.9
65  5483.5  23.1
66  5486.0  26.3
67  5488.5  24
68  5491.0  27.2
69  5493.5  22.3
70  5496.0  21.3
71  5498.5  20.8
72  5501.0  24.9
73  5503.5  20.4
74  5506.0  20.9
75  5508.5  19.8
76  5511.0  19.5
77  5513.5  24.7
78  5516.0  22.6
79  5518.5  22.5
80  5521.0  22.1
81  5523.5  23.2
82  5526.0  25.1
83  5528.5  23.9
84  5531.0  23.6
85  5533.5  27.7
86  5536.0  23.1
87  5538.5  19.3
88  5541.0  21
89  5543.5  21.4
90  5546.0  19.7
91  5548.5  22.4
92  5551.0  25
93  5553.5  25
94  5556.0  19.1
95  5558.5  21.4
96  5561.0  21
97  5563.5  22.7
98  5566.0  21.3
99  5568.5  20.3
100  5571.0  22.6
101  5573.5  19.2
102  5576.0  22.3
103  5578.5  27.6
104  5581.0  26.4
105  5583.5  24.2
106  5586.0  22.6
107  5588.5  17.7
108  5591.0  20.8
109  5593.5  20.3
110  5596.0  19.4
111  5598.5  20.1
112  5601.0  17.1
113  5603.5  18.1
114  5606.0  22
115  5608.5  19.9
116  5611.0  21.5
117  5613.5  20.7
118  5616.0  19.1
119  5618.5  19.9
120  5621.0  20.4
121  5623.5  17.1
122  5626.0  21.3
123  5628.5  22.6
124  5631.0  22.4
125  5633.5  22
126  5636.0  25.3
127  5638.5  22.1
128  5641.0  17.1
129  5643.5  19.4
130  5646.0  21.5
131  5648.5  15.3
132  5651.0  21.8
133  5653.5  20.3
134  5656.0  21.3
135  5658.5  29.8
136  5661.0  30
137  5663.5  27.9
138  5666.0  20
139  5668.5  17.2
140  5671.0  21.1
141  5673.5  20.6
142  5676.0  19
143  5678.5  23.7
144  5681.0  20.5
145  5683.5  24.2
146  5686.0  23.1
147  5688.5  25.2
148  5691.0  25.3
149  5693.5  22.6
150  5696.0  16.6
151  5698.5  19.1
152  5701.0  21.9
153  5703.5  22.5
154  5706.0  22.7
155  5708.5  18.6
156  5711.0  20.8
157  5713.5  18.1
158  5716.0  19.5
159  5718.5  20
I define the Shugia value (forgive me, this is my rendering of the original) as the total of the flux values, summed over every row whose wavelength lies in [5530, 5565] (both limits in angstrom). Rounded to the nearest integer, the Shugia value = 312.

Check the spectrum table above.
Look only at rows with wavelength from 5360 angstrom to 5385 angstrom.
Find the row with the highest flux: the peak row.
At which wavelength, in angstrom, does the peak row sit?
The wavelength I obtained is 5371.0 angstrom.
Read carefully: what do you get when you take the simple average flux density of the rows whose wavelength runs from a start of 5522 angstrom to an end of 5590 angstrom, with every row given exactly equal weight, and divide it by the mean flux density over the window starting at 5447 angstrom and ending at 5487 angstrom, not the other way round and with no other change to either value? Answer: 1.00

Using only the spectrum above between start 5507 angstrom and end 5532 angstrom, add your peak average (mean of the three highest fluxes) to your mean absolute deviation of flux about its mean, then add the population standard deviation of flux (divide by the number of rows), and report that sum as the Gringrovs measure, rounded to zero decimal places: 28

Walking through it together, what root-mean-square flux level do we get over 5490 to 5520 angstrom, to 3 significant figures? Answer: 22.4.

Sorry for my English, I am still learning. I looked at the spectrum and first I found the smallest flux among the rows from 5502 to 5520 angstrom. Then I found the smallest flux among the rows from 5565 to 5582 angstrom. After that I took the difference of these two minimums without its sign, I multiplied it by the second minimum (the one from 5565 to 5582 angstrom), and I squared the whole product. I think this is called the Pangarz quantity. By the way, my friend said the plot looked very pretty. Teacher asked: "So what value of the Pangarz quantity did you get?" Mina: 33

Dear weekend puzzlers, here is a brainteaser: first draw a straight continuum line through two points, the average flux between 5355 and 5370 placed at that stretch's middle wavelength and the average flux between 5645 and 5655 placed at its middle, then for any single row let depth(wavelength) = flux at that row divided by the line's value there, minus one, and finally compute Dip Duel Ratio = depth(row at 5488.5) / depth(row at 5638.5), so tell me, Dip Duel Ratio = 1.8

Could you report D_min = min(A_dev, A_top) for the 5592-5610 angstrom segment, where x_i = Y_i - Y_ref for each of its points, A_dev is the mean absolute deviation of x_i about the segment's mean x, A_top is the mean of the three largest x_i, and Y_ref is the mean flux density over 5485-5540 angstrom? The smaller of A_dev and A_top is -2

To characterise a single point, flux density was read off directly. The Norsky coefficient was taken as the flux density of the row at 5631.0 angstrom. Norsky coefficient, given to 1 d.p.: 22.4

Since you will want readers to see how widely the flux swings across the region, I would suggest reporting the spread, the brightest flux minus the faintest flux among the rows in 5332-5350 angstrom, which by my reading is 6.9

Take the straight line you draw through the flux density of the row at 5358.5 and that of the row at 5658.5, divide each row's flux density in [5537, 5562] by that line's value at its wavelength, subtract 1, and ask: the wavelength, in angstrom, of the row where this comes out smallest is 5556.0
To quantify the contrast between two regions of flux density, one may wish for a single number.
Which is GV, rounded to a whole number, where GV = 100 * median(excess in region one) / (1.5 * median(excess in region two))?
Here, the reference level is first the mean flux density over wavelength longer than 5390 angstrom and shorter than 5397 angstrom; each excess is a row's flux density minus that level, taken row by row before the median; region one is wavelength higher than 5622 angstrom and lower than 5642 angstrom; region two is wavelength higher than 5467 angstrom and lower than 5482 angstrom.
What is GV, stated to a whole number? 53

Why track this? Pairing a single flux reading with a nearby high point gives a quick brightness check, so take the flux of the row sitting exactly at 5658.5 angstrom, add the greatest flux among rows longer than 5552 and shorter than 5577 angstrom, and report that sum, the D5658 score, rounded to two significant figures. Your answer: 55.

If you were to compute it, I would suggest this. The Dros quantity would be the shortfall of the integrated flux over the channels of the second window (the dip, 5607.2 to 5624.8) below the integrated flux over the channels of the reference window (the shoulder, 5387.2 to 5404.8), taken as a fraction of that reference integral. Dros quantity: 0.11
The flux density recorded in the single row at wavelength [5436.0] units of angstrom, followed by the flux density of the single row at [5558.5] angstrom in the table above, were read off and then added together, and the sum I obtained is 42.1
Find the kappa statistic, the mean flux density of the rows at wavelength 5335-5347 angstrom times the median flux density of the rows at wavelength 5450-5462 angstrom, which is 403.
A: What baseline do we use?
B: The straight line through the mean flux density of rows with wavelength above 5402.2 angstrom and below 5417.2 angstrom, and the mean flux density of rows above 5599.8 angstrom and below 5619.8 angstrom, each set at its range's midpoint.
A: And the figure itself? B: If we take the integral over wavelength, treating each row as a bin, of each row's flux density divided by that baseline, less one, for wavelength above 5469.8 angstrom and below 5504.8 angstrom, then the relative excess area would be 4.0 angstrom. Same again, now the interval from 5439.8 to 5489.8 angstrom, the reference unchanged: 3.7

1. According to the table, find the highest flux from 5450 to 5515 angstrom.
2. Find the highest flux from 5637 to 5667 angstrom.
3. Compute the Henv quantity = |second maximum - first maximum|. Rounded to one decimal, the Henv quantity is 2.8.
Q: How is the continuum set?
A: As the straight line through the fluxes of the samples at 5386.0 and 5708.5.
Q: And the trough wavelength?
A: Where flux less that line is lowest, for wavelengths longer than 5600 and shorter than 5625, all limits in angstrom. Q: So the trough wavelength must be 5601.0 angstrom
